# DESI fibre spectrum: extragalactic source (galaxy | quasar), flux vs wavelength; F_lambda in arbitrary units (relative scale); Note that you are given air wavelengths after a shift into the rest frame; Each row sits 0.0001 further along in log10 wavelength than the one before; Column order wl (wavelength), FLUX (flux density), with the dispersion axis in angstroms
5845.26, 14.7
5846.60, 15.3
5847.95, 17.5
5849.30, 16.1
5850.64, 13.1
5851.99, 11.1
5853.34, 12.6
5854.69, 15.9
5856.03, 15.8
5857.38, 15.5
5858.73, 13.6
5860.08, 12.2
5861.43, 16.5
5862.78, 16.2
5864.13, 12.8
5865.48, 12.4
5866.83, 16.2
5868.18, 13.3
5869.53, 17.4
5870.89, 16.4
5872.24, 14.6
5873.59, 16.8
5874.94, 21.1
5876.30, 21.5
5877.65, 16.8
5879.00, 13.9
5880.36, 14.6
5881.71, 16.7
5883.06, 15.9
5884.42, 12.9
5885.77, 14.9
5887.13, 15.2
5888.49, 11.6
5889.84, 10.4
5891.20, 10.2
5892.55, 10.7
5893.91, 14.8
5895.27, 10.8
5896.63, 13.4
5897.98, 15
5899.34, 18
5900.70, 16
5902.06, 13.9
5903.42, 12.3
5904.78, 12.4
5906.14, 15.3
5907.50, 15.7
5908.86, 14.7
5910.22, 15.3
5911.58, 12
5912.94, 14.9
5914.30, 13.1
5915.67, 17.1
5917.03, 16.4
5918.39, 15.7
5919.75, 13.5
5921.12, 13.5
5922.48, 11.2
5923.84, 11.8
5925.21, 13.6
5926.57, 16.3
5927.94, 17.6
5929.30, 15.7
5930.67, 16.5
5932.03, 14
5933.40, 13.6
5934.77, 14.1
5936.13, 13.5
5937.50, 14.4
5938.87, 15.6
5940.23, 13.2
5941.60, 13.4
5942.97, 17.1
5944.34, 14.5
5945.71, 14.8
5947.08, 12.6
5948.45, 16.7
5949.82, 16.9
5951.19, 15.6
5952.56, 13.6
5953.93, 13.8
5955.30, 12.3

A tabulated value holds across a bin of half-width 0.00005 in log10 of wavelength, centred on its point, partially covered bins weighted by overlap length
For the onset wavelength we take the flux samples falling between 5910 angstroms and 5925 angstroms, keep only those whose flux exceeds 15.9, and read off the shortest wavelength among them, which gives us 5915.67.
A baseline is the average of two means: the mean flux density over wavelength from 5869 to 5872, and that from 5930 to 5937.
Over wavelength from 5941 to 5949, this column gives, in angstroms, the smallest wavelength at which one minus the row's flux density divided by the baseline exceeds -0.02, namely 5941.60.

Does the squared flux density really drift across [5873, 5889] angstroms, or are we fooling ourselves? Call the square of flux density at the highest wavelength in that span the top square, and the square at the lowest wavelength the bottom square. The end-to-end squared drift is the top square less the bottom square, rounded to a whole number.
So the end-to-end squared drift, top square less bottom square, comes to -148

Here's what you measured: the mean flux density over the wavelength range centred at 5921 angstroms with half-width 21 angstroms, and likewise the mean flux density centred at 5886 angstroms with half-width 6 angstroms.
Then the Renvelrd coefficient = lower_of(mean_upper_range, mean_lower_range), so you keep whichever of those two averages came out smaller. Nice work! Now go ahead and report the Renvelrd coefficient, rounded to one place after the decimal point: 13.6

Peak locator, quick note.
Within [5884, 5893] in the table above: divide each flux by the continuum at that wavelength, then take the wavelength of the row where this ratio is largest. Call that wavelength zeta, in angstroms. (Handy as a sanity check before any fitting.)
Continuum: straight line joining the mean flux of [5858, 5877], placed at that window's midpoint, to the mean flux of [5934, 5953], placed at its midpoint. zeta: 5887.13 angstroms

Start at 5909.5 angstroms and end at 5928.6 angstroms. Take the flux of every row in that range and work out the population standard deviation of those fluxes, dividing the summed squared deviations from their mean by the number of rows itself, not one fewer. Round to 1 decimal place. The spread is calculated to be 2.0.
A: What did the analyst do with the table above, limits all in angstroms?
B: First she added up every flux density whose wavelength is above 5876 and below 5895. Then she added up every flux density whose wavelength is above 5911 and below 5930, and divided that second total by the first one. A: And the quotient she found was 1.01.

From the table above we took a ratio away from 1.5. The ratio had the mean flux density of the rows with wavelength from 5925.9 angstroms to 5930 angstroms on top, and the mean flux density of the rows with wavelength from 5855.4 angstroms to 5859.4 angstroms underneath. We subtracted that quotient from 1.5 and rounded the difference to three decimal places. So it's 0.395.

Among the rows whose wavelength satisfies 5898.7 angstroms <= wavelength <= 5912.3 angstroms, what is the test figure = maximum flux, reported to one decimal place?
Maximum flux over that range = 18.0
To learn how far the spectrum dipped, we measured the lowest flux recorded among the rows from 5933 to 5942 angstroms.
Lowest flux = 13.2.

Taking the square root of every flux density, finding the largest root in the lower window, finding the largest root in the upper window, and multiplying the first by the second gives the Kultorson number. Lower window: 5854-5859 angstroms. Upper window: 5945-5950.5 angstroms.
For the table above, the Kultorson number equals 16.4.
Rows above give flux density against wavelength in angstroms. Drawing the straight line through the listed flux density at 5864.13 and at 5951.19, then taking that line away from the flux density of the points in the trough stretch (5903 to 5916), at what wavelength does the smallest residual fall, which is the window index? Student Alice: 5911.58 angstroms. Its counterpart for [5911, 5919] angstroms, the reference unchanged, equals 5911.58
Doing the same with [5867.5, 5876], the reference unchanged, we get 5868.18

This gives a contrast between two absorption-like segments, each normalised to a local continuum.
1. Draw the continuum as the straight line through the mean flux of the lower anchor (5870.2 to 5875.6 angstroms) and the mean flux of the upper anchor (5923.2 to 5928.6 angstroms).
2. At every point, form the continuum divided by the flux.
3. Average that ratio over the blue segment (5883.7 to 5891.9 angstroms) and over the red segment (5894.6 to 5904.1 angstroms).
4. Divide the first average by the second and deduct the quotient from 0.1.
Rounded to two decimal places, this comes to -1.07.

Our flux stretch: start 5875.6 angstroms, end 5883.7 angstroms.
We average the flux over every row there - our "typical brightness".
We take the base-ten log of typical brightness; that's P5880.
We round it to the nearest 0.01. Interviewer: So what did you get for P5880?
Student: 1.22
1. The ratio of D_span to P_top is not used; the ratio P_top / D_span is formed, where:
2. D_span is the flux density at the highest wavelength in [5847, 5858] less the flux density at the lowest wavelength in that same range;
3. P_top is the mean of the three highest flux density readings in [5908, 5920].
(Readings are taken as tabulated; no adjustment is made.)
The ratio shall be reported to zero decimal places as -8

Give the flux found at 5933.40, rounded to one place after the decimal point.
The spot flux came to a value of 13.6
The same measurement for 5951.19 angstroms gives 15.6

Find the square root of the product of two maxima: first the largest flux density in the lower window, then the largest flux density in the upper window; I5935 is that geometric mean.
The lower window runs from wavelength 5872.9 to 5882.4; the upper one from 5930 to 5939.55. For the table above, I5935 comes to 18.8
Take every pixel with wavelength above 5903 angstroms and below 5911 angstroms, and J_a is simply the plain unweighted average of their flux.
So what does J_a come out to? 14.3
